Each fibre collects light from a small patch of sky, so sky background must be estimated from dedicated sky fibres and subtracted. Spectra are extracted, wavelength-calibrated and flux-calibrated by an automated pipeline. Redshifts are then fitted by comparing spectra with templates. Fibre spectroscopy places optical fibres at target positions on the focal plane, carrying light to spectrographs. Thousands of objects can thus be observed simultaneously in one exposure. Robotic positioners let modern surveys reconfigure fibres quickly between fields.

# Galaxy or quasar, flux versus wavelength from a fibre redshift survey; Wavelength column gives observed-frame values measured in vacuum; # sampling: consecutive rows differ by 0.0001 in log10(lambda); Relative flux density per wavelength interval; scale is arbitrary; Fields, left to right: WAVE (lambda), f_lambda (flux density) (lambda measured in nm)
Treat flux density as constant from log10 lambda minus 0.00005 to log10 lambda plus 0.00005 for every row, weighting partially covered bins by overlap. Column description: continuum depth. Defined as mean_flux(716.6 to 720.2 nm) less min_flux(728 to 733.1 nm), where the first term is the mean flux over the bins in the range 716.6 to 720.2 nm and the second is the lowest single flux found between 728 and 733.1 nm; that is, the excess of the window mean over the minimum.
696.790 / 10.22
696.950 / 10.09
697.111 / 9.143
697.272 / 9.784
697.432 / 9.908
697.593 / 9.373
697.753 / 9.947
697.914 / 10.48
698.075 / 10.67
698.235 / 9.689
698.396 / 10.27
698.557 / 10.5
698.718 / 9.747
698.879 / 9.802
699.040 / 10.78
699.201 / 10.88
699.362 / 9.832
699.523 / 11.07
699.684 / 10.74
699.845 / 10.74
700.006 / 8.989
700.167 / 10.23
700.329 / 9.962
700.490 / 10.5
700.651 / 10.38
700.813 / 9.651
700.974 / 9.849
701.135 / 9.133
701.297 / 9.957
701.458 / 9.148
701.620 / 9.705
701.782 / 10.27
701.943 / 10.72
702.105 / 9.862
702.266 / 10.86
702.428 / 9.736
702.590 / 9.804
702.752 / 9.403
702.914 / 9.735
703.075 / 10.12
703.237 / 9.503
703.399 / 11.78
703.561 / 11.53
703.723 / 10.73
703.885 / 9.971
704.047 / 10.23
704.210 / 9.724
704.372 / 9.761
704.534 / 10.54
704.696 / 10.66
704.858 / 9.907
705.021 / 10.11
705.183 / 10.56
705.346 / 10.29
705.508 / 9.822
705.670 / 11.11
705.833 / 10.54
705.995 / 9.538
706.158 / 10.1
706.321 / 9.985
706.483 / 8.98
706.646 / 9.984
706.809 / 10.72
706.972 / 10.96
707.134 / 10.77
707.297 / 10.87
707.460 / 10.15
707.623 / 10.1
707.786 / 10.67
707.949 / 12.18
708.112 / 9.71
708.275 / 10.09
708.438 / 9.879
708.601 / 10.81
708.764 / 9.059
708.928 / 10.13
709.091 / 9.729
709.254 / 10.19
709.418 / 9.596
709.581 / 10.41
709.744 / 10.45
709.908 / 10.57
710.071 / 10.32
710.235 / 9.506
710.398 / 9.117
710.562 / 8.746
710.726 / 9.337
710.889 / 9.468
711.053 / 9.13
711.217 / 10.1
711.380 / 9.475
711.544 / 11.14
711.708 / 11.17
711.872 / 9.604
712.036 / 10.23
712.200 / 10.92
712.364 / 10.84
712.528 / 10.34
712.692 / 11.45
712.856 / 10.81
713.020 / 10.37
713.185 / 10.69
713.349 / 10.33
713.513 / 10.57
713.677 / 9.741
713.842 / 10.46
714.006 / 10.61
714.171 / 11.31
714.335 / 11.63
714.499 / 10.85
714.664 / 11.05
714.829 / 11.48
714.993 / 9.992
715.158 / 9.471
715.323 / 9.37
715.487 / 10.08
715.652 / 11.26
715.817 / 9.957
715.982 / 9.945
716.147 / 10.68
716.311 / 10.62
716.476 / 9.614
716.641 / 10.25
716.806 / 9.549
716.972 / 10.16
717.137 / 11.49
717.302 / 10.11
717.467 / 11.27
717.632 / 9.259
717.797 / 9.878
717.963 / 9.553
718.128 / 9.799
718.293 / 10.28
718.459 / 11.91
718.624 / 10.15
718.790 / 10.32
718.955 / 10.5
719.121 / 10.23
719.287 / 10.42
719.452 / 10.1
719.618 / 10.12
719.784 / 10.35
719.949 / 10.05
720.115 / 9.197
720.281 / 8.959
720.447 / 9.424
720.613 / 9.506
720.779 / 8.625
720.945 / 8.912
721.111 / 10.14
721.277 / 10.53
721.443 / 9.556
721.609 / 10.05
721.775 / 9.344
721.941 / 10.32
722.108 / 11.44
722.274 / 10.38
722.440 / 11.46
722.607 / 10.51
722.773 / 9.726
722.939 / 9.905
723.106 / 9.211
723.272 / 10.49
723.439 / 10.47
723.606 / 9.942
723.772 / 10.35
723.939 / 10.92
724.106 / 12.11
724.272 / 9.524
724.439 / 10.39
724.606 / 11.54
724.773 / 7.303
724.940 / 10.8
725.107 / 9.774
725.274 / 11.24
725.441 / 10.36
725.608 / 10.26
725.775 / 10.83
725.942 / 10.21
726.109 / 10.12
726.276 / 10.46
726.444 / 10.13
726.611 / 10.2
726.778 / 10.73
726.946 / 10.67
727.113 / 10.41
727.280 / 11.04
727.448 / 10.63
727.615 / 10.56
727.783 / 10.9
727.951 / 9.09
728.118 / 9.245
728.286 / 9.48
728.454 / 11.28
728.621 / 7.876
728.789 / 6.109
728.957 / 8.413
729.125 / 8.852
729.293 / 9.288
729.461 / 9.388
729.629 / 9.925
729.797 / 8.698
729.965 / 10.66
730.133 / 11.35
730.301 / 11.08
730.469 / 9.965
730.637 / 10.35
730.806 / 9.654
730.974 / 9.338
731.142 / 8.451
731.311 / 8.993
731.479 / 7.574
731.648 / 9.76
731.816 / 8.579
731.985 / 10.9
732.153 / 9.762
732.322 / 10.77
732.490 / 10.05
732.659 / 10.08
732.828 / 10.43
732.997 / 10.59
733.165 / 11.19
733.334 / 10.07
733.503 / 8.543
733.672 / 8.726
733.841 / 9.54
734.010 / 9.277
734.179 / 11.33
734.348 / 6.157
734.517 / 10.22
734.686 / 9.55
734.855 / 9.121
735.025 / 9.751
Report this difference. 4.1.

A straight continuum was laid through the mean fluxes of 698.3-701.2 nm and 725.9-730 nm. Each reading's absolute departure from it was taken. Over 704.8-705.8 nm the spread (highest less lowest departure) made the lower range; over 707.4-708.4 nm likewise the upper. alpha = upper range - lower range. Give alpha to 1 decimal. 1.1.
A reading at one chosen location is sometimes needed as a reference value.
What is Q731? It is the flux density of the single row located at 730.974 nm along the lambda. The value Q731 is 9.338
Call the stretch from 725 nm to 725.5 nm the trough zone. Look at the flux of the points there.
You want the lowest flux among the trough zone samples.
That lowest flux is 9.774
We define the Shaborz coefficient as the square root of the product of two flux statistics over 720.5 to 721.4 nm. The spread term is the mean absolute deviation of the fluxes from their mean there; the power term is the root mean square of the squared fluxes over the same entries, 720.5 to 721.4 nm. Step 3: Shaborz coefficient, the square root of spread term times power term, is 7.7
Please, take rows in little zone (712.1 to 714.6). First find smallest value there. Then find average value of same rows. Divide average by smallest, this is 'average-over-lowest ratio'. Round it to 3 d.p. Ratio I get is 1.101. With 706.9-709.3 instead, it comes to 1.143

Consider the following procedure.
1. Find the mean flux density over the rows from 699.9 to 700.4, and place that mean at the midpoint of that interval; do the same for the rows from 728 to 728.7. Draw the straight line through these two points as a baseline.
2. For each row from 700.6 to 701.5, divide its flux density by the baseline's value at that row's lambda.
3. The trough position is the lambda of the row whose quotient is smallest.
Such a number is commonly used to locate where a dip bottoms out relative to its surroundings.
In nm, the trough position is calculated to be 701.135 nm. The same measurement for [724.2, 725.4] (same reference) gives 724.773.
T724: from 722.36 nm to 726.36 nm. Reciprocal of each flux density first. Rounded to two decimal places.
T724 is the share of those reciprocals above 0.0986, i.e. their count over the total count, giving 0.33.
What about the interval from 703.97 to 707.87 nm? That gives 0.46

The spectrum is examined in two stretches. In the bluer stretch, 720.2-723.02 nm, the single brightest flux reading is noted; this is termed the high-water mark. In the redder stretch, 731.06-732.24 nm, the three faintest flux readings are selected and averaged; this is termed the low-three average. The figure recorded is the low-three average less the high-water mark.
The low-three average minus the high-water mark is -3.26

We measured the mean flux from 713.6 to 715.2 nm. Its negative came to -10.7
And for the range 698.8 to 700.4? -10.3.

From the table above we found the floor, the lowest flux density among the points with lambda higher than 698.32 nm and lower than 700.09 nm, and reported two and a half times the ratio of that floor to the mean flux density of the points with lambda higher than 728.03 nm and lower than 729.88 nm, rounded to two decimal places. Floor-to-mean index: 2.51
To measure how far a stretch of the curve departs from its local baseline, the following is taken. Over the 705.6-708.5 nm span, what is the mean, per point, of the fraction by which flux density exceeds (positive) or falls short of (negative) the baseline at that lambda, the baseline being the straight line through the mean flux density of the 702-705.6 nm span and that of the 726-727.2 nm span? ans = 0.011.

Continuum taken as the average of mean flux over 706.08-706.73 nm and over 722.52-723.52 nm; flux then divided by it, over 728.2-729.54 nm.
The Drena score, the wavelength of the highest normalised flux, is 728.454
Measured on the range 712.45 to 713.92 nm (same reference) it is 712.692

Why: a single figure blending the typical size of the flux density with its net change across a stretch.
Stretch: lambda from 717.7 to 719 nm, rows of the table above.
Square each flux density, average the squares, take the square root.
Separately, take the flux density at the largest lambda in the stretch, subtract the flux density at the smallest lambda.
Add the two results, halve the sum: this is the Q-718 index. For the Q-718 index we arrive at 5.47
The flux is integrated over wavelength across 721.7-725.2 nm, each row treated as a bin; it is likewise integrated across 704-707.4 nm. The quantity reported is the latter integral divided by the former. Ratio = 0.97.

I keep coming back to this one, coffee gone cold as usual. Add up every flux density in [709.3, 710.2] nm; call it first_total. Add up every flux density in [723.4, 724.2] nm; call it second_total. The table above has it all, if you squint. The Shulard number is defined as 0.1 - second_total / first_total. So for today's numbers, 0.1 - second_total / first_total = -0.948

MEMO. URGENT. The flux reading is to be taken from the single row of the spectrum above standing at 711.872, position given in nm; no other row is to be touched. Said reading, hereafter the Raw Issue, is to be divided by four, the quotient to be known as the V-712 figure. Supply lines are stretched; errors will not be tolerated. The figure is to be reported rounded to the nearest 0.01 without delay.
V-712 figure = 2.40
